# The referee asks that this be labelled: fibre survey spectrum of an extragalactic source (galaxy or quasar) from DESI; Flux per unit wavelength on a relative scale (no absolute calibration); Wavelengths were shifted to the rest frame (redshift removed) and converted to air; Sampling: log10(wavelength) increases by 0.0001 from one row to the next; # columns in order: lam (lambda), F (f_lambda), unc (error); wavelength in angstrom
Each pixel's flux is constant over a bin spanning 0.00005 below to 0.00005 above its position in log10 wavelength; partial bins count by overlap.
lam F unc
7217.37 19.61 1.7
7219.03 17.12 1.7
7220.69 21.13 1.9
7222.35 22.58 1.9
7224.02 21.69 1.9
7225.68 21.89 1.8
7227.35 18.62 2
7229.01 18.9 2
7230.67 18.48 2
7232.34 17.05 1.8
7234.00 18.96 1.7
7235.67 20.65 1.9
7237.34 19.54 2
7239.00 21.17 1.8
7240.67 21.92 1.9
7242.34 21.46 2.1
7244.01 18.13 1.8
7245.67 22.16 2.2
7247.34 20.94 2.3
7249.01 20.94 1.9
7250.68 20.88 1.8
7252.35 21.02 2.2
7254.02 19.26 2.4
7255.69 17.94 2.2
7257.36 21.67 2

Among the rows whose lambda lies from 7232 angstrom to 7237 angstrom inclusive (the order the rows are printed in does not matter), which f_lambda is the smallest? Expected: 17.05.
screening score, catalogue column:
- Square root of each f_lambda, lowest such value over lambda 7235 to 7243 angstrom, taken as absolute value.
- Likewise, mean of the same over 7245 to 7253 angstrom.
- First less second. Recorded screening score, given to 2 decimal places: -0.18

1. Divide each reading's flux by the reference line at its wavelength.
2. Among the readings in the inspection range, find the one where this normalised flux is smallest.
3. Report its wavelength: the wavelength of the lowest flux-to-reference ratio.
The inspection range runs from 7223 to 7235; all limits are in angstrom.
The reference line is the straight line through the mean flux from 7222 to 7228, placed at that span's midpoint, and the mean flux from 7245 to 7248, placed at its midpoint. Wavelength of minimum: 7232.34 angstrom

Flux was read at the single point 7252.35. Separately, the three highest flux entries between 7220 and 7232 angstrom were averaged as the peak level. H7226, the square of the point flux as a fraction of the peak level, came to 0.91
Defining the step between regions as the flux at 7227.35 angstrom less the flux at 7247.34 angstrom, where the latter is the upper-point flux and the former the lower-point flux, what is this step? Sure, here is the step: -2.3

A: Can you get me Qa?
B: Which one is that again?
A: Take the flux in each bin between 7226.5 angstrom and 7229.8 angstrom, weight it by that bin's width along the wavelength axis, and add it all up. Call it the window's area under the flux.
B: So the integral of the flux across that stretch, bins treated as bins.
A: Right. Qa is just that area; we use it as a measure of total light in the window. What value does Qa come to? 62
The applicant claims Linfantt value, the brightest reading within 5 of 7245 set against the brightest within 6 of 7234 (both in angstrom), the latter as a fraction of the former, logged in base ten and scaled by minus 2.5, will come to 0.050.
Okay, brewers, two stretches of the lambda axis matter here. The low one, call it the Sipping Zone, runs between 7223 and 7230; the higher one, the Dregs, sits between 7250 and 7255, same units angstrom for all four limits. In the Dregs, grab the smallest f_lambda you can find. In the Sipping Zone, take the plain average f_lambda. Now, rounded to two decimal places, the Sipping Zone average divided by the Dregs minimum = 1.05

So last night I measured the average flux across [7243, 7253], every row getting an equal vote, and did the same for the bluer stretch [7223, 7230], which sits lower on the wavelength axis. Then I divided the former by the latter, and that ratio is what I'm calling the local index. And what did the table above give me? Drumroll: 1.02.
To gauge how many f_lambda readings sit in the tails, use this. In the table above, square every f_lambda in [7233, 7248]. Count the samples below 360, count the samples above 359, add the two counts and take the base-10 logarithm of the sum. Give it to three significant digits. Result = 1.00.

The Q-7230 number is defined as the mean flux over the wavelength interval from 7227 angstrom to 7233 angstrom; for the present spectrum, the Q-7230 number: 18.3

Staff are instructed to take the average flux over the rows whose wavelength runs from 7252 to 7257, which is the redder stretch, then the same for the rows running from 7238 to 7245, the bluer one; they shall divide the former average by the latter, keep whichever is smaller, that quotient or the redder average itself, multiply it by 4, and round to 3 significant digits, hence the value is 3.76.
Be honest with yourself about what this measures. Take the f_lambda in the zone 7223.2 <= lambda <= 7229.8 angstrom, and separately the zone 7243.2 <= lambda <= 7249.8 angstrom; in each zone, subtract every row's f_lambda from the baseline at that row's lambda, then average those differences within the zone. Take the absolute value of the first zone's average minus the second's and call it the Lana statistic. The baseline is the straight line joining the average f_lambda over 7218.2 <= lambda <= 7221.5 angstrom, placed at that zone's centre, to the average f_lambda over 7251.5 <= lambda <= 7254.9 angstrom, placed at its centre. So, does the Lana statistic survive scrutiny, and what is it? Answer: 0.3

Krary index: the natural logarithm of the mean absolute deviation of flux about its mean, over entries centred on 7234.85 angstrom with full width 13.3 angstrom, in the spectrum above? 0.2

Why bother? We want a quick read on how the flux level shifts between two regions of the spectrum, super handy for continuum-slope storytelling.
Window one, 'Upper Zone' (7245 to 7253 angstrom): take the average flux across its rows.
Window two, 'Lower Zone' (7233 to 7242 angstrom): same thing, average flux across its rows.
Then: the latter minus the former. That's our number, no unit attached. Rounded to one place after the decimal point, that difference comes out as -0.7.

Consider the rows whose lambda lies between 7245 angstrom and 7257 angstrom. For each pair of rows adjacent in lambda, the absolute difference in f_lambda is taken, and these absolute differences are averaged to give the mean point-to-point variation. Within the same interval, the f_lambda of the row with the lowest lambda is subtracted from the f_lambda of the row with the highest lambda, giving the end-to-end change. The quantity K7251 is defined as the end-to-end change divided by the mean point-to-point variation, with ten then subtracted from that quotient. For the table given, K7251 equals -15.6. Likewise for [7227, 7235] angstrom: -9.7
